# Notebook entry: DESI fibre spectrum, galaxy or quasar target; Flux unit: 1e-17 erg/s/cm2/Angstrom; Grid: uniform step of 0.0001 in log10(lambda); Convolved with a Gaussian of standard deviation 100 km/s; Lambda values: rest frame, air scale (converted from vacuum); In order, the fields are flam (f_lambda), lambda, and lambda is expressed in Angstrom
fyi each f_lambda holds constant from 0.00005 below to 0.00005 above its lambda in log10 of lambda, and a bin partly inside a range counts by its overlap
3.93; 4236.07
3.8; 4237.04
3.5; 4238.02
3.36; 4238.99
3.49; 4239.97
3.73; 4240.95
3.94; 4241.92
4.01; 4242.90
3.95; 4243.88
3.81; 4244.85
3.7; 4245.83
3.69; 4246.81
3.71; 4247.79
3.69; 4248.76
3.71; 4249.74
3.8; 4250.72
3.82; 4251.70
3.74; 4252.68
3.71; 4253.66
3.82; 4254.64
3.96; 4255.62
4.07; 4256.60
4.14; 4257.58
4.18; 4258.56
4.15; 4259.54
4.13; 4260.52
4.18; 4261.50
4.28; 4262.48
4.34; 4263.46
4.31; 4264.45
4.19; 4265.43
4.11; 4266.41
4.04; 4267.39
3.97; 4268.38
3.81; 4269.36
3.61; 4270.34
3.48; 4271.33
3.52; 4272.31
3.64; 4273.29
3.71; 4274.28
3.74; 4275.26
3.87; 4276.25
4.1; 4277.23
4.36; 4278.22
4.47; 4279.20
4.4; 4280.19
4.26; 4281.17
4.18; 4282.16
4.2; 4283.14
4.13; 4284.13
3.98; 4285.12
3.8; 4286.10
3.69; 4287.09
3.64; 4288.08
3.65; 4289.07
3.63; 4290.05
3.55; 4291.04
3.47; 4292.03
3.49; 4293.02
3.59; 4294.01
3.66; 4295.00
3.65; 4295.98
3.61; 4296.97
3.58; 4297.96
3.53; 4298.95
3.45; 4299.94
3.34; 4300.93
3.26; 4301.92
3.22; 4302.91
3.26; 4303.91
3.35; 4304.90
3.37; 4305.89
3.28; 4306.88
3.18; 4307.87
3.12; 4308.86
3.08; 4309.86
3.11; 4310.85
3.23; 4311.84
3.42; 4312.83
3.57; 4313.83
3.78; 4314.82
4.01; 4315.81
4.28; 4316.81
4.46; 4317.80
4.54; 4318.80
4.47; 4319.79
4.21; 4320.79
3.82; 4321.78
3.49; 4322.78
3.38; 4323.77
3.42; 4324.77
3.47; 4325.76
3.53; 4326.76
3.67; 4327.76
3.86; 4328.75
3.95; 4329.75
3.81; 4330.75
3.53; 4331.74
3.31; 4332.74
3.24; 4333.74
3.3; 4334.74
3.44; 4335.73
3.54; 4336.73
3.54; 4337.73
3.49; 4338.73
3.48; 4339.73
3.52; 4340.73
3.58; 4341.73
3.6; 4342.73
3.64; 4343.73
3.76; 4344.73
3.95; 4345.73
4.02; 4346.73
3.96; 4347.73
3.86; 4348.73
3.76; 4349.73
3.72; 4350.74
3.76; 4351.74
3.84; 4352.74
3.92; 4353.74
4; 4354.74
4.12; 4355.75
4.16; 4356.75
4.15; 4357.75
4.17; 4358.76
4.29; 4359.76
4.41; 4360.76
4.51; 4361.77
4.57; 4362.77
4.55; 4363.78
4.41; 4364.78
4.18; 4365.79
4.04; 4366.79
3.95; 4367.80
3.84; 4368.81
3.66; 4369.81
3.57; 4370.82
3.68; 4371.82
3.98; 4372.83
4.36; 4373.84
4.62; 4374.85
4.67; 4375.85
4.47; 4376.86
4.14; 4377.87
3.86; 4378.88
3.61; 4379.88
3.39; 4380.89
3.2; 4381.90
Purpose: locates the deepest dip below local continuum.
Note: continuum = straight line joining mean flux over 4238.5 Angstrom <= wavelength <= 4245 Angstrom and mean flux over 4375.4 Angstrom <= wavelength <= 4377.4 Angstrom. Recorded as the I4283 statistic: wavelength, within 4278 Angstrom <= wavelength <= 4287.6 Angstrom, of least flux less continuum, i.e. 4287.09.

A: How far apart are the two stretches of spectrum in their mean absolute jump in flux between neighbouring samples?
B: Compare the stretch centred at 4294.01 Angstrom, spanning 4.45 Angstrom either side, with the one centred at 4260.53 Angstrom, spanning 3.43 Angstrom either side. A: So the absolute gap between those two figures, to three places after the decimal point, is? 0.004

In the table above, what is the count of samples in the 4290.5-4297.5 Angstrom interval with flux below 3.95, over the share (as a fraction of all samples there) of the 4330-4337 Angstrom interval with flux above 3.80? 49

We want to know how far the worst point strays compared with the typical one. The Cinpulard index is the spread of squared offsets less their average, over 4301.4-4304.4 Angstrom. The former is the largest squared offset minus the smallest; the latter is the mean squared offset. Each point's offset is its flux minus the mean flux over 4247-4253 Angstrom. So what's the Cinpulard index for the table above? -0.21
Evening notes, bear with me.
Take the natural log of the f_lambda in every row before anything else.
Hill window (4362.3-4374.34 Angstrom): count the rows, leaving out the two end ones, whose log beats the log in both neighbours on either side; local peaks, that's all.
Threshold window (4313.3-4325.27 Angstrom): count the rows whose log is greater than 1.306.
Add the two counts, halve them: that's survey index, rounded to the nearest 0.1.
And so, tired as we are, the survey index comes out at 4.0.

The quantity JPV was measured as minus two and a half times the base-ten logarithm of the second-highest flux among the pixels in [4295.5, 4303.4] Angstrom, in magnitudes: -1.39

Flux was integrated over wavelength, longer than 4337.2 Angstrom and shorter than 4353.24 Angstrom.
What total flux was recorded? 60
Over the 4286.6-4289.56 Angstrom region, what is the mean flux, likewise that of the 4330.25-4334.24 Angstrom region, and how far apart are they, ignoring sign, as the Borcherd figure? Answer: 0.19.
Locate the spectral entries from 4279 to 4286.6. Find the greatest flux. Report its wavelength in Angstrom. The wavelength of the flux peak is 4279.20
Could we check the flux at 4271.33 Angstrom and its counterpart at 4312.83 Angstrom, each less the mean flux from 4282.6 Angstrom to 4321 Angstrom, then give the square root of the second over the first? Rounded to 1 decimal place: 1.2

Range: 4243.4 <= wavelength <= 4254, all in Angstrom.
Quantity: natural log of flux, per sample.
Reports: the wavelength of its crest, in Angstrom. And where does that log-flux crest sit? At 4243.88 Angstrom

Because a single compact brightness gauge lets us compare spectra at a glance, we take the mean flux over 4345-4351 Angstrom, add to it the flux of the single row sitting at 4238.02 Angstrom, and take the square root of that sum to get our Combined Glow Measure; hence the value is 2.72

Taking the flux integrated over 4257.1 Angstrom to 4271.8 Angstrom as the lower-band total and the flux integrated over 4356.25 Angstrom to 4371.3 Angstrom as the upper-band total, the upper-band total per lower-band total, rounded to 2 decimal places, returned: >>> 1.05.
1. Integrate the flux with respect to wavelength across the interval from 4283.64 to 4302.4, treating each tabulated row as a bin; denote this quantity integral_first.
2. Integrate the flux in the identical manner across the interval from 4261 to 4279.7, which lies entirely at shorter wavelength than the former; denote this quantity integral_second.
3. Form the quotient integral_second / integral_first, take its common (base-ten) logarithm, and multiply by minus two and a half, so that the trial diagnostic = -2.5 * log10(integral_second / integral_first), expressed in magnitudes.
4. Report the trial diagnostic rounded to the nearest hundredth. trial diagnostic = -0.10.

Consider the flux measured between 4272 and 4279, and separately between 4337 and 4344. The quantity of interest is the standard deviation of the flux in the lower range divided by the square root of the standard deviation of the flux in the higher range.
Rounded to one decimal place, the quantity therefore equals 1.2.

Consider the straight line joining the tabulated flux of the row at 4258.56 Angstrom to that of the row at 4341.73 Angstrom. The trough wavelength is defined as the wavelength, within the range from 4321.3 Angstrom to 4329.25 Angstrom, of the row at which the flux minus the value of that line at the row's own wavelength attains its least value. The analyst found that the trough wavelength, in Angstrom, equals 4323.77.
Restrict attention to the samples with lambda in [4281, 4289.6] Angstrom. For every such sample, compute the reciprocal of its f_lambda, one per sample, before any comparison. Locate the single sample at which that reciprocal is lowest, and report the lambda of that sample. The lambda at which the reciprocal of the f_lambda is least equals 4281.17 Angstrom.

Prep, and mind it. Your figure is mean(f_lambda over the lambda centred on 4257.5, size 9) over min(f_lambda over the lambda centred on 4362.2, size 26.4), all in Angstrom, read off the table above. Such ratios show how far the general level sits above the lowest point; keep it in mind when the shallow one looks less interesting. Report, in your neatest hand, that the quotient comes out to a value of 1.13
